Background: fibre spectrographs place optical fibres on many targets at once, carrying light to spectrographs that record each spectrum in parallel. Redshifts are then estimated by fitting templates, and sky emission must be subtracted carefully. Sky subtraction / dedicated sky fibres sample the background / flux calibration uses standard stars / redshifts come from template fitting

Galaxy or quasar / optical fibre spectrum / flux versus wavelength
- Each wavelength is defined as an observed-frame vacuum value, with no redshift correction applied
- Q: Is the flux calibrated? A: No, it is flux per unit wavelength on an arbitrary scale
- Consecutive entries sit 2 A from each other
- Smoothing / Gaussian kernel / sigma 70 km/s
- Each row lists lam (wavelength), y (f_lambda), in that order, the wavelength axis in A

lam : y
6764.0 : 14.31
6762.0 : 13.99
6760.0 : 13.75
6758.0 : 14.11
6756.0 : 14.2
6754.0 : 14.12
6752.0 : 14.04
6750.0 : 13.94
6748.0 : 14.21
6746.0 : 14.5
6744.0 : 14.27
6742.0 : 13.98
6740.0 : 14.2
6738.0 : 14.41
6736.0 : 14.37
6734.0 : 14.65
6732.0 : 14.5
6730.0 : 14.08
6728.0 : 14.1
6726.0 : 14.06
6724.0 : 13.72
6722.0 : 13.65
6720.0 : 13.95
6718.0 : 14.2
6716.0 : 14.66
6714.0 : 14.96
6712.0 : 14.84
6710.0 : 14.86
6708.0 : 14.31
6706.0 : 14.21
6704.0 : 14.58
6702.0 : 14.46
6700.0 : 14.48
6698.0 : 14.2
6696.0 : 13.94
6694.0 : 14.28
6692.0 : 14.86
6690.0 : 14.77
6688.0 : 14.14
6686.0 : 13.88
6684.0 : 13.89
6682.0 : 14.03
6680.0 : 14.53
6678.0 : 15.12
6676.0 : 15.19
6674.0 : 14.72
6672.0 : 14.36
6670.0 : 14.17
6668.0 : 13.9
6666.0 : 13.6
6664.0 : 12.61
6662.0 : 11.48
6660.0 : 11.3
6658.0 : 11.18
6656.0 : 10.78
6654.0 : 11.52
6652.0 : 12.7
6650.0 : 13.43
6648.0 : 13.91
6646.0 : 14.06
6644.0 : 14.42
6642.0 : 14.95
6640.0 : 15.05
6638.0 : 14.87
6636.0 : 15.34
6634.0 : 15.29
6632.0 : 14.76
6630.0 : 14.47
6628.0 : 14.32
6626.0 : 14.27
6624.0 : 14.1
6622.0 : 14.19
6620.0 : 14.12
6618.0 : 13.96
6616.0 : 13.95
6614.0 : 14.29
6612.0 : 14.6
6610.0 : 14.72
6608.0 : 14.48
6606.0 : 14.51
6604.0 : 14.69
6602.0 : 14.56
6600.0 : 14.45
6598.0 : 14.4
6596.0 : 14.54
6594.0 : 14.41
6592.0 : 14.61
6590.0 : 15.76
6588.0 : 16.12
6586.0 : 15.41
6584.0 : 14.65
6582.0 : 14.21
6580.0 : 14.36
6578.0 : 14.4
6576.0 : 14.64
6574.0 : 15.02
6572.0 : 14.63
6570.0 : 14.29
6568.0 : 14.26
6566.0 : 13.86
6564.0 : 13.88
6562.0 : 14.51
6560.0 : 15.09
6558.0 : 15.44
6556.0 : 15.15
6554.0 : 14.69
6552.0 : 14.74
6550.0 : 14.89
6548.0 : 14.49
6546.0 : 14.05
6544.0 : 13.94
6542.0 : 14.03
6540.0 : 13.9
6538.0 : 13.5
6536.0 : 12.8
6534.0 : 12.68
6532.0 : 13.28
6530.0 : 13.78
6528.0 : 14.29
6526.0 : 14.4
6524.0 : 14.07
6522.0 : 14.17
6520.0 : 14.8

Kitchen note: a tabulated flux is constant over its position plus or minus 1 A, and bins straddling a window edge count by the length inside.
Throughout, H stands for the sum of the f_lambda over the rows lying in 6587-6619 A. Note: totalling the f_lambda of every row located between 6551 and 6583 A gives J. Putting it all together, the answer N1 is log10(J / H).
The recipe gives 0.00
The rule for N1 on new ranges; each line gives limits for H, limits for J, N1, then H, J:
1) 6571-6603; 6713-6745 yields -0.02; 236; 227.8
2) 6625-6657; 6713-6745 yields 0.01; 224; 227.8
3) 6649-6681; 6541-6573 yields 0.04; 211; 231.9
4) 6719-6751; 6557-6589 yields 0.02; 227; 234.8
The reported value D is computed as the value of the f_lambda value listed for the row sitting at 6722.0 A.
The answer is 13.65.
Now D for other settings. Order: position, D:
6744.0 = 14.27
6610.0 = 14.72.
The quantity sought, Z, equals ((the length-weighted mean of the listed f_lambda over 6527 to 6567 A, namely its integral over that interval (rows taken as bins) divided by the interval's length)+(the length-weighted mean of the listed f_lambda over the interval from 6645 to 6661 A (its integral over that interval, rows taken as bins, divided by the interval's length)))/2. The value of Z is 13.25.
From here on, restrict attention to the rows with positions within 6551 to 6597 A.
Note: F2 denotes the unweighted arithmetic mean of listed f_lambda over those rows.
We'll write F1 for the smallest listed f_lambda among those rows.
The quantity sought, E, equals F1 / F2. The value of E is 0.941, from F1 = 13.86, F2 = 14.7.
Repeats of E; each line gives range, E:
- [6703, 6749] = 0.953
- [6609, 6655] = 0.810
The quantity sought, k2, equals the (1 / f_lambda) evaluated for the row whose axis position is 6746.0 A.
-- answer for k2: 0.0690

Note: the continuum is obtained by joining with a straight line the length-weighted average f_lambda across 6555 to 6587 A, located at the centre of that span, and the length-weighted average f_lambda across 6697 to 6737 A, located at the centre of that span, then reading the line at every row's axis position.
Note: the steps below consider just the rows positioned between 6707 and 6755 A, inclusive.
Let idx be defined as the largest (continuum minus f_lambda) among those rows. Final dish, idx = 0.68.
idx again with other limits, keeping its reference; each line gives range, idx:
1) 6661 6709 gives 2.96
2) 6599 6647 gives 0.58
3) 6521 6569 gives 2.00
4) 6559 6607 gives 0.76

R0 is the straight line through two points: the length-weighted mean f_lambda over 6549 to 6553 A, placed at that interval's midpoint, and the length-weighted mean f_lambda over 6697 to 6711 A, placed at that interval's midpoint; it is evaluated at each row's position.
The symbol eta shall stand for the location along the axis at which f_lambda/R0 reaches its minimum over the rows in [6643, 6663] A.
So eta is 6656.0 A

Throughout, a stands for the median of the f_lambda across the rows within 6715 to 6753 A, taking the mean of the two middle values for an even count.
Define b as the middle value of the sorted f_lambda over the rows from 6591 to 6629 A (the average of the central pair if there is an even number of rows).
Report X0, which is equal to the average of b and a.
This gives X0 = 14.3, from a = 14.2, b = 14.41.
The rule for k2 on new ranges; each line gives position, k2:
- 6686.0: 0.0720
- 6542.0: 0.0713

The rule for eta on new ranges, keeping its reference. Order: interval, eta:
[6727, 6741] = 6730.0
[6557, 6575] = 6566.0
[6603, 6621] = 6616.0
